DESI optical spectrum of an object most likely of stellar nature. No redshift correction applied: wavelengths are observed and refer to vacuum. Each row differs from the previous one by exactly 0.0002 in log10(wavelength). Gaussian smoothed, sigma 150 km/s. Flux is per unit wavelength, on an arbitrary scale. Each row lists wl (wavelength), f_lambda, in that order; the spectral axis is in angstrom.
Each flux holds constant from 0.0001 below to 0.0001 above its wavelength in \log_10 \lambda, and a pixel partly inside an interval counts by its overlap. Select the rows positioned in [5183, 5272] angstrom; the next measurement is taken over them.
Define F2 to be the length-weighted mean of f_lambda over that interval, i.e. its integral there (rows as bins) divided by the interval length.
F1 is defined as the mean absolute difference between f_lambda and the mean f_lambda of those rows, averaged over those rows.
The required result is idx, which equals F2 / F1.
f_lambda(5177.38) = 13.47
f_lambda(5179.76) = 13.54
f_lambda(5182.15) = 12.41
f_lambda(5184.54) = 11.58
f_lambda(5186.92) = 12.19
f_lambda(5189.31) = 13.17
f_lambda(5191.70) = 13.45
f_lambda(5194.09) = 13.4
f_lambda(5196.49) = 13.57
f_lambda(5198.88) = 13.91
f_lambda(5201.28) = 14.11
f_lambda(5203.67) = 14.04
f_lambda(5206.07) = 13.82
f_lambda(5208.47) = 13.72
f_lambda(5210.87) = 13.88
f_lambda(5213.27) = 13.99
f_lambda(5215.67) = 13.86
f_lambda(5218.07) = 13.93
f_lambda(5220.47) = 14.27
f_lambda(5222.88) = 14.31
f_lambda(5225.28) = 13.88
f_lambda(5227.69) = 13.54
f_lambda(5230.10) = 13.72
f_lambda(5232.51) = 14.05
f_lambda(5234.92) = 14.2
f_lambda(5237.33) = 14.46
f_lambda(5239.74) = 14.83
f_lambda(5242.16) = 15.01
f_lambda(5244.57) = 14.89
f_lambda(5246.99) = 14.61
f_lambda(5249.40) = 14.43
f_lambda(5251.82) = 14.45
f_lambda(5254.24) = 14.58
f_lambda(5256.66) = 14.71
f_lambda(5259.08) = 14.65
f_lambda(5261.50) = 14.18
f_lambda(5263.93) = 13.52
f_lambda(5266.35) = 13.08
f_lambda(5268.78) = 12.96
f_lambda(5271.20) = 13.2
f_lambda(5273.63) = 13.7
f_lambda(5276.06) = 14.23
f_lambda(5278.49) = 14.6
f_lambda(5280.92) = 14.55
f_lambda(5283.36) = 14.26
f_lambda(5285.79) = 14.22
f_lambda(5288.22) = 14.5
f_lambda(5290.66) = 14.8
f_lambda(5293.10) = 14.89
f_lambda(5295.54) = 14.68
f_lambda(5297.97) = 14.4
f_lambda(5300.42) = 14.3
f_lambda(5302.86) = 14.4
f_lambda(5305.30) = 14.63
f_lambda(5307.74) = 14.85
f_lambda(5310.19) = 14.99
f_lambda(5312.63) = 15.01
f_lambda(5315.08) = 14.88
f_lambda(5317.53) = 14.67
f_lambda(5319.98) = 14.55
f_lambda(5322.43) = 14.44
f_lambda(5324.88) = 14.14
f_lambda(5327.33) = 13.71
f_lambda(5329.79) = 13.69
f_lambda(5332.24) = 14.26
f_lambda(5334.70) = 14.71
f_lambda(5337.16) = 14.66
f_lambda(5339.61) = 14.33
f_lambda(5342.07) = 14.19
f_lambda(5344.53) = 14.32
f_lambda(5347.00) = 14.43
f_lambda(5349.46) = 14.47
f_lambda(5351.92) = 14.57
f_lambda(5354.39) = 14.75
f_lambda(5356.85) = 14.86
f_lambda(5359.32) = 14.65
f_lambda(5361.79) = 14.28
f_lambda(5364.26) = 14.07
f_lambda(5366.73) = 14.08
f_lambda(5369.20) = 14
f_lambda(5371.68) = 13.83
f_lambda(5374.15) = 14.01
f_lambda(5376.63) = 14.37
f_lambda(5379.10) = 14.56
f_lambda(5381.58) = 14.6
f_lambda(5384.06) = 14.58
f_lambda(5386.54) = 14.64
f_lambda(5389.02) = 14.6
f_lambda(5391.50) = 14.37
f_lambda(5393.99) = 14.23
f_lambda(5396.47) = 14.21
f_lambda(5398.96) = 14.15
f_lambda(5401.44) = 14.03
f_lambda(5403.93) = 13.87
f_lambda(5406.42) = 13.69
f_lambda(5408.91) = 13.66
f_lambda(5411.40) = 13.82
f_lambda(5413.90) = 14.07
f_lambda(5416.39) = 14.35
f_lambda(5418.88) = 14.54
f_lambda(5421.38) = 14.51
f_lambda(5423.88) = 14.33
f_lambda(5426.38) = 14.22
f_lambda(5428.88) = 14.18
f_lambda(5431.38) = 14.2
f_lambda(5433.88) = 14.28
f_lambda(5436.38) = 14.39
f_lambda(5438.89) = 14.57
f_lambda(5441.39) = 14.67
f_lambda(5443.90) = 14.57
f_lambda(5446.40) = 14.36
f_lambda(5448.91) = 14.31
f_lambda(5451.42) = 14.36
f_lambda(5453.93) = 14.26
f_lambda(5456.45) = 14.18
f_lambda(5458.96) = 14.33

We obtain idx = 27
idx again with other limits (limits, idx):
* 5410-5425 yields 66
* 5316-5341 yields 49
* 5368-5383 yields 51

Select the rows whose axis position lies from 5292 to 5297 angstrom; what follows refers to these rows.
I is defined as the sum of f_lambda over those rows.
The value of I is 29.6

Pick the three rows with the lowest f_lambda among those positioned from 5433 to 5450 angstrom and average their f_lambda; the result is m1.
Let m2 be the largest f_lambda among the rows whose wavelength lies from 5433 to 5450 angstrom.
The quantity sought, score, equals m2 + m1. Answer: 29.0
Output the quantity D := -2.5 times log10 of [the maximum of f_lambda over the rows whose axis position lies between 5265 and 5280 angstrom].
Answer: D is -2.911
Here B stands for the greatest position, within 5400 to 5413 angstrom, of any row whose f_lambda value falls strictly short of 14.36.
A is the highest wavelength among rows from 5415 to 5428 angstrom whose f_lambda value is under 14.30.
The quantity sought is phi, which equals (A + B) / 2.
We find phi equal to 5418.9 angstrom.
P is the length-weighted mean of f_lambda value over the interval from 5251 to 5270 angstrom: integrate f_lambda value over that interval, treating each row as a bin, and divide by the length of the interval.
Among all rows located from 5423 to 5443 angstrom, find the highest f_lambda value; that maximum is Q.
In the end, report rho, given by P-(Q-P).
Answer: 13.3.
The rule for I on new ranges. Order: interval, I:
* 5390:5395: 28.6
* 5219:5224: 28.6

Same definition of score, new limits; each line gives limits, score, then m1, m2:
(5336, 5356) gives 29.0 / 14.3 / 14.75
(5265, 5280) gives 27.7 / 13.1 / 14.6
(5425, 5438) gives 28.6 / 14.2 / 14.39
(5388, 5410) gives 28.3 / 13.7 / 14.6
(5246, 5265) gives 28.8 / 14.0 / 14.71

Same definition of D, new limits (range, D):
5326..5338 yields -2.919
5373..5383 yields -2.911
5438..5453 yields -2.916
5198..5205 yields -2.874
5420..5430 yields -2.904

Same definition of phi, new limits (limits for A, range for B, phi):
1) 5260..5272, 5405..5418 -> 5343.8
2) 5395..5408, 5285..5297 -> 5346.1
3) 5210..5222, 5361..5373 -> 5296.1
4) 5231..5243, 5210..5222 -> 5227.7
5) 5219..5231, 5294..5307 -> 5265.3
